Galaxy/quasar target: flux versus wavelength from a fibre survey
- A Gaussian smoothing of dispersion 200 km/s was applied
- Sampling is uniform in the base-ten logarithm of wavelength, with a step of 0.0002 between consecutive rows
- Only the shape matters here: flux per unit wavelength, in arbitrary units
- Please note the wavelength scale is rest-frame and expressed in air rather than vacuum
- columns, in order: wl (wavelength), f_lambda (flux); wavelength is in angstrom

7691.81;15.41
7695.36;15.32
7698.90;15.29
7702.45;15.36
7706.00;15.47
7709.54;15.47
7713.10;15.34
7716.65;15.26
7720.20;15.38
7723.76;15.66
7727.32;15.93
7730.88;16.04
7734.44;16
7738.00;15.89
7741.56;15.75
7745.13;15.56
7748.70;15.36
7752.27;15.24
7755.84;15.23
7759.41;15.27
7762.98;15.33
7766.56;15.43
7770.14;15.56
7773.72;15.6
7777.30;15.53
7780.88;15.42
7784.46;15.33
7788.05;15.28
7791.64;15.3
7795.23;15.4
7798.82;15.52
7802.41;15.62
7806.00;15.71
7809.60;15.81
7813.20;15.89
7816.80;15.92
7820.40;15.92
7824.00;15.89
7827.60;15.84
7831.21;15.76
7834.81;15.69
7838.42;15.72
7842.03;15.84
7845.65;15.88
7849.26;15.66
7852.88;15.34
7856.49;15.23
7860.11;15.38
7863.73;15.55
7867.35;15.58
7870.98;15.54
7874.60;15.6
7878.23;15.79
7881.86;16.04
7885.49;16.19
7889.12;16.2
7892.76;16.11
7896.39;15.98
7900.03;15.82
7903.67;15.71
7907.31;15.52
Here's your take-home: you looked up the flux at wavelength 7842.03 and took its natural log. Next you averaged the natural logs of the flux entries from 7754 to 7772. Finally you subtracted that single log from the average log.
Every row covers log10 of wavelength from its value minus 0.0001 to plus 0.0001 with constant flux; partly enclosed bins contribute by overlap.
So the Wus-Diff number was -0.031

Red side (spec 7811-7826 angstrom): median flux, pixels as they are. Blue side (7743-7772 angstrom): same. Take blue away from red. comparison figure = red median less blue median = 0.56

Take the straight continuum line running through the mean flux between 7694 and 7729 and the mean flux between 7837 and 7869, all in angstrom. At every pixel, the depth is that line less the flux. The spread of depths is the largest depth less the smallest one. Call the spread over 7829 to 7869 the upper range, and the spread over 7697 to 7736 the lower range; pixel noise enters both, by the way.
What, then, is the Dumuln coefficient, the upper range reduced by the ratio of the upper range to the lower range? -0.2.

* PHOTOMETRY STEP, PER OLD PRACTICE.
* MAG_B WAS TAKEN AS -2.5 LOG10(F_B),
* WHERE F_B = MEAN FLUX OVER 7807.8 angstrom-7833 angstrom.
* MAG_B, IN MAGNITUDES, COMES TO -3.00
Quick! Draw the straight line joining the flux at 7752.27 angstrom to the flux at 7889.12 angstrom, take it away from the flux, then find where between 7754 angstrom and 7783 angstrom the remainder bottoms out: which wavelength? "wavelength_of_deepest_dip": 7755.84 angstrom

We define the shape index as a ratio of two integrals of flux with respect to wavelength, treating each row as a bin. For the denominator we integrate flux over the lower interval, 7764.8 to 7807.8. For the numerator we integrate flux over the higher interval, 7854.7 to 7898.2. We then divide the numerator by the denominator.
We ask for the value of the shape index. 1.031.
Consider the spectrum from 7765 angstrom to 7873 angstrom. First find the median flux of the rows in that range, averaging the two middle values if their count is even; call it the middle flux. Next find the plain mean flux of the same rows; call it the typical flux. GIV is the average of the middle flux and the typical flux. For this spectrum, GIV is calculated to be 15.6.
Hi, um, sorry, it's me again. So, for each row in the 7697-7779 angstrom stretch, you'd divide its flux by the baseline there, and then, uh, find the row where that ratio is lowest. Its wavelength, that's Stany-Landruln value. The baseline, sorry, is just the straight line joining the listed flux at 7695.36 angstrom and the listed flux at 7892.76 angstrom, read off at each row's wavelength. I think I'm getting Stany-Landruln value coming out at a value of 7755.84 angstrom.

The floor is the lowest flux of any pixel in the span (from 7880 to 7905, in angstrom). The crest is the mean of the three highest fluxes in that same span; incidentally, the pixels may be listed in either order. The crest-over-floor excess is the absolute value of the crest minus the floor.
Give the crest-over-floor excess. 0.5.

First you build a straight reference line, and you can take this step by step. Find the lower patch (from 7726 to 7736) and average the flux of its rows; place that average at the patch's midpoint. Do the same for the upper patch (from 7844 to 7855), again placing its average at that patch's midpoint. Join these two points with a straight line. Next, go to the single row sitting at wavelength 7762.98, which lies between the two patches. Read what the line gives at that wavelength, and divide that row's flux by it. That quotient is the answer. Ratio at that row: 0.96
